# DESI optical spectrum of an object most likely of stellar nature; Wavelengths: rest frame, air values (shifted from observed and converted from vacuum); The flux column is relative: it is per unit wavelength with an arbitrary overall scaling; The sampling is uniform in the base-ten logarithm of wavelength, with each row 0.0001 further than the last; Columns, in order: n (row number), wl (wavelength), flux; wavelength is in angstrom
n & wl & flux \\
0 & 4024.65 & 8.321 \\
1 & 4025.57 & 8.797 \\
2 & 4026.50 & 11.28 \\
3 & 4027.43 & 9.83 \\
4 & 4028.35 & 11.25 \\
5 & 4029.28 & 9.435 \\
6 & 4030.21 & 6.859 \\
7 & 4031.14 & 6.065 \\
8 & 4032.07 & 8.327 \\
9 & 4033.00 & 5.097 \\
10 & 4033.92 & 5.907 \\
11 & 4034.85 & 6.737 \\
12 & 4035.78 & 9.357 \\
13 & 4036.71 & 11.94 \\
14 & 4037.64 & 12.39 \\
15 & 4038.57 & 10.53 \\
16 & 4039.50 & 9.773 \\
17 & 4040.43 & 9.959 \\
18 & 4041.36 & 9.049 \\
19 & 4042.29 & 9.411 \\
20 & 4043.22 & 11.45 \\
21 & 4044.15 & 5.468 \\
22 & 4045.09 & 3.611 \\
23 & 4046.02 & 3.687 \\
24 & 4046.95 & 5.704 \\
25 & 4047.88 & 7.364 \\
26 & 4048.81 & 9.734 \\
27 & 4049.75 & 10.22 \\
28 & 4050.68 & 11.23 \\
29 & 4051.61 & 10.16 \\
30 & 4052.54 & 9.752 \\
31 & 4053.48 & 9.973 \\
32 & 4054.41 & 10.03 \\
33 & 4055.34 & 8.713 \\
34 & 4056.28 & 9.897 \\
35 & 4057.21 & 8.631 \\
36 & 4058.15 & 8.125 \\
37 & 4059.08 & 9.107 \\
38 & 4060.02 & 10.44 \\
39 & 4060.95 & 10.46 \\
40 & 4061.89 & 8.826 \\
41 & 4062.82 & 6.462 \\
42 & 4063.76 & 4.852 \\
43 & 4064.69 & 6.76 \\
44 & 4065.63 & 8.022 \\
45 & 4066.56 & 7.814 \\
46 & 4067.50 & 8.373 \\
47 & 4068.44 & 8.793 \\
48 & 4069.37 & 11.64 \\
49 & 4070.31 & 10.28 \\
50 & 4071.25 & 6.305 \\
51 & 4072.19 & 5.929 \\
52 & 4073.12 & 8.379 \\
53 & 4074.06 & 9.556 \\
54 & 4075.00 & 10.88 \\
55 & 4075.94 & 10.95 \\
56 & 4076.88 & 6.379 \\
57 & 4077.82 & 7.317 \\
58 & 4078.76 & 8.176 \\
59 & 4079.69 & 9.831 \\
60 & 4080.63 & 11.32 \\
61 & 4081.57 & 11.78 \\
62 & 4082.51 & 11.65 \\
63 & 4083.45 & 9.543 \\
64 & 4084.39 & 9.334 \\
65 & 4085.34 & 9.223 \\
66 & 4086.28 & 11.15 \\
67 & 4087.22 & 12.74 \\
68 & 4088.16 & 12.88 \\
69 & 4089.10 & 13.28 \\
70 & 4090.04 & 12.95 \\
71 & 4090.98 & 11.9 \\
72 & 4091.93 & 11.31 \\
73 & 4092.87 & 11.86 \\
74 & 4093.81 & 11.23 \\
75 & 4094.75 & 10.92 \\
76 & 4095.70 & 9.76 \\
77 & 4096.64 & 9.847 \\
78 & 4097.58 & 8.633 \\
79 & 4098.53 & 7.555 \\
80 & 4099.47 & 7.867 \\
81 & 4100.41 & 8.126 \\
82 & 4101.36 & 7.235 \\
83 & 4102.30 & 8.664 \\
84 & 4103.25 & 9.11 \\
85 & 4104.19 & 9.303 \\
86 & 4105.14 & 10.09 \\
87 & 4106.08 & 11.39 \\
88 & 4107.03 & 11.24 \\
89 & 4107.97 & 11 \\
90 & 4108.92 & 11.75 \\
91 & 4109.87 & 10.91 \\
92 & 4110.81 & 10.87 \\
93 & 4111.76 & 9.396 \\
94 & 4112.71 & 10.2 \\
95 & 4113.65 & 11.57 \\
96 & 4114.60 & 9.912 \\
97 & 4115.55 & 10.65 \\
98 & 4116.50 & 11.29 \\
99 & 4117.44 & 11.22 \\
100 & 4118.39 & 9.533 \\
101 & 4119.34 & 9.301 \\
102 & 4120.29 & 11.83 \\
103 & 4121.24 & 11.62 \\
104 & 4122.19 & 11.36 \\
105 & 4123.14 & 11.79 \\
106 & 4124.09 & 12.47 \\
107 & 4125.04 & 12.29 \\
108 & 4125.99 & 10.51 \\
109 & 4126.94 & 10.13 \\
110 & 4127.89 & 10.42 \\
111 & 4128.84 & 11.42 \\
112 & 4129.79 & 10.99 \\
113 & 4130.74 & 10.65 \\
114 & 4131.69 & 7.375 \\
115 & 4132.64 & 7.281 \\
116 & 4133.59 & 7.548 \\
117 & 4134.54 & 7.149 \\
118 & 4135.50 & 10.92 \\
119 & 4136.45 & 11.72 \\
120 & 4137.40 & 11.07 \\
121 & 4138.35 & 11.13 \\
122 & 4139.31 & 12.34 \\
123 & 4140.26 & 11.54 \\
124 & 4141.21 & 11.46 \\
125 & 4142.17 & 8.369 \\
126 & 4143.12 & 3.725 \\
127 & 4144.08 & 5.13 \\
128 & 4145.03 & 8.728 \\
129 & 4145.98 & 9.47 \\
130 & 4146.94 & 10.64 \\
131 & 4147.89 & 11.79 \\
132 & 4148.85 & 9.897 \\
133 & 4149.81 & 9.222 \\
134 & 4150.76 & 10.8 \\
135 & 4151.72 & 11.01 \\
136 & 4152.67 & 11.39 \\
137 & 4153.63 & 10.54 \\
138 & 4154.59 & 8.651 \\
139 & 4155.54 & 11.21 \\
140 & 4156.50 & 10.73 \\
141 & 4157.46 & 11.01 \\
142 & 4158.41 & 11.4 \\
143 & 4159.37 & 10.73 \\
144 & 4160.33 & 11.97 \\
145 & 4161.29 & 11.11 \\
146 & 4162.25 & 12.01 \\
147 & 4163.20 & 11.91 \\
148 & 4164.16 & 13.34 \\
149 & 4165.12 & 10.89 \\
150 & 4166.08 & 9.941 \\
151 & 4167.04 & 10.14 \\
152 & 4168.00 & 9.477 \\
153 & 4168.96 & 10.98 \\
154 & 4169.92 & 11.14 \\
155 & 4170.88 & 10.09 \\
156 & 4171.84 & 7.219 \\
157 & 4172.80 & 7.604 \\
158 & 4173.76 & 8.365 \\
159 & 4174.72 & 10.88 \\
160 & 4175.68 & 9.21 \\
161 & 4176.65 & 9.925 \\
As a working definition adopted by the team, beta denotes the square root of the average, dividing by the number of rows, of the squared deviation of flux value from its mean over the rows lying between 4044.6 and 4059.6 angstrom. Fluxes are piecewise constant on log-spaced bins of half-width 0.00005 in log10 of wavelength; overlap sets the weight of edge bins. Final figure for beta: 2.2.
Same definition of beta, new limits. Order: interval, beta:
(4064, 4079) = 1.7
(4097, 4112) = 1.4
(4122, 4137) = 1.8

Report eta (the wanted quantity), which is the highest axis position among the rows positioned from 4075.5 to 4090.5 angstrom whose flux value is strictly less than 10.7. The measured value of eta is 4085.34 angstrom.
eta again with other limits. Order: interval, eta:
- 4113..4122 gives 4119.34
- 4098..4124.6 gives 4119.34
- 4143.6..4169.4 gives 4168.00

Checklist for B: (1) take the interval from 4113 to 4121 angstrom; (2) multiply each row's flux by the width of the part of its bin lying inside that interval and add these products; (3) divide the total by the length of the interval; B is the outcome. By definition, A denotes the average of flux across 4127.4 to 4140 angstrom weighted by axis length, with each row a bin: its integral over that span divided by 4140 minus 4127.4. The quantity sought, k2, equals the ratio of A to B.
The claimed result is 0.94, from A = 10.0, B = 10.7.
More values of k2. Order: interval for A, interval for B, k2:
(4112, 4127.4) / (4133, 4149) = 1.15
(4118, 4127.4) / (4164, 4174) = 1.13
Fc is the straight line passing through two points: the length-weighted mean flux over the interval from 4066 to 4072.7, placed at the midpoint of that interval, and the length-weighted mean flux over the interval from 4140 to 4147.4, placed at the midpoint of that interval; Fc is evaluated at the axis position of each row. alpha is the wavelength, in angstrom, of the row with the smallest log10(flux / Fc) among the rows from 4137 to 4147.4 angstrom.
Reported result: 4143.12 angstrom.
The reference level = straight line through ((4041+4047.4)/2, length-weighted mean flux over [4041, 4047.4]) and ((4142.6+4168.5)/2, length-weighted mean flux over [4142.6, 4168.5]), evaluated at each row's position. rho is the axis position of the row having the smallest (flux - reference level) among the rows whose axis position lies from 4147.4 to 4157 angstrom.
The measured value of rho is 4154.59 angstrom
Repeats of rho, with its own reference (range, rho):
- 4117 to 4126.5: 4119.34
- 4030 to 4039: 4033.00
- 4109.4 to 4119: 4118.39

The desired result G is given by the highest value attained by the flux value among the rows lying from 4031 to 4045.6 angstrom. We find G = 12.39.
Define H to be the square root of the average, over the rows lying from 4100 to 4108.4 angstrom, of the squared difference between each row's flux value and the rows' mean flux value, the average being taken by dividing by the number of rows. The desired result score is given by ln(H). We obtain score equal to 0.32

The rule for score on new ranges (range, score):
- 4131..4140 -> 0.73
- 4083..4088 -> 0.31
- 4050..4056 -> -0.31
